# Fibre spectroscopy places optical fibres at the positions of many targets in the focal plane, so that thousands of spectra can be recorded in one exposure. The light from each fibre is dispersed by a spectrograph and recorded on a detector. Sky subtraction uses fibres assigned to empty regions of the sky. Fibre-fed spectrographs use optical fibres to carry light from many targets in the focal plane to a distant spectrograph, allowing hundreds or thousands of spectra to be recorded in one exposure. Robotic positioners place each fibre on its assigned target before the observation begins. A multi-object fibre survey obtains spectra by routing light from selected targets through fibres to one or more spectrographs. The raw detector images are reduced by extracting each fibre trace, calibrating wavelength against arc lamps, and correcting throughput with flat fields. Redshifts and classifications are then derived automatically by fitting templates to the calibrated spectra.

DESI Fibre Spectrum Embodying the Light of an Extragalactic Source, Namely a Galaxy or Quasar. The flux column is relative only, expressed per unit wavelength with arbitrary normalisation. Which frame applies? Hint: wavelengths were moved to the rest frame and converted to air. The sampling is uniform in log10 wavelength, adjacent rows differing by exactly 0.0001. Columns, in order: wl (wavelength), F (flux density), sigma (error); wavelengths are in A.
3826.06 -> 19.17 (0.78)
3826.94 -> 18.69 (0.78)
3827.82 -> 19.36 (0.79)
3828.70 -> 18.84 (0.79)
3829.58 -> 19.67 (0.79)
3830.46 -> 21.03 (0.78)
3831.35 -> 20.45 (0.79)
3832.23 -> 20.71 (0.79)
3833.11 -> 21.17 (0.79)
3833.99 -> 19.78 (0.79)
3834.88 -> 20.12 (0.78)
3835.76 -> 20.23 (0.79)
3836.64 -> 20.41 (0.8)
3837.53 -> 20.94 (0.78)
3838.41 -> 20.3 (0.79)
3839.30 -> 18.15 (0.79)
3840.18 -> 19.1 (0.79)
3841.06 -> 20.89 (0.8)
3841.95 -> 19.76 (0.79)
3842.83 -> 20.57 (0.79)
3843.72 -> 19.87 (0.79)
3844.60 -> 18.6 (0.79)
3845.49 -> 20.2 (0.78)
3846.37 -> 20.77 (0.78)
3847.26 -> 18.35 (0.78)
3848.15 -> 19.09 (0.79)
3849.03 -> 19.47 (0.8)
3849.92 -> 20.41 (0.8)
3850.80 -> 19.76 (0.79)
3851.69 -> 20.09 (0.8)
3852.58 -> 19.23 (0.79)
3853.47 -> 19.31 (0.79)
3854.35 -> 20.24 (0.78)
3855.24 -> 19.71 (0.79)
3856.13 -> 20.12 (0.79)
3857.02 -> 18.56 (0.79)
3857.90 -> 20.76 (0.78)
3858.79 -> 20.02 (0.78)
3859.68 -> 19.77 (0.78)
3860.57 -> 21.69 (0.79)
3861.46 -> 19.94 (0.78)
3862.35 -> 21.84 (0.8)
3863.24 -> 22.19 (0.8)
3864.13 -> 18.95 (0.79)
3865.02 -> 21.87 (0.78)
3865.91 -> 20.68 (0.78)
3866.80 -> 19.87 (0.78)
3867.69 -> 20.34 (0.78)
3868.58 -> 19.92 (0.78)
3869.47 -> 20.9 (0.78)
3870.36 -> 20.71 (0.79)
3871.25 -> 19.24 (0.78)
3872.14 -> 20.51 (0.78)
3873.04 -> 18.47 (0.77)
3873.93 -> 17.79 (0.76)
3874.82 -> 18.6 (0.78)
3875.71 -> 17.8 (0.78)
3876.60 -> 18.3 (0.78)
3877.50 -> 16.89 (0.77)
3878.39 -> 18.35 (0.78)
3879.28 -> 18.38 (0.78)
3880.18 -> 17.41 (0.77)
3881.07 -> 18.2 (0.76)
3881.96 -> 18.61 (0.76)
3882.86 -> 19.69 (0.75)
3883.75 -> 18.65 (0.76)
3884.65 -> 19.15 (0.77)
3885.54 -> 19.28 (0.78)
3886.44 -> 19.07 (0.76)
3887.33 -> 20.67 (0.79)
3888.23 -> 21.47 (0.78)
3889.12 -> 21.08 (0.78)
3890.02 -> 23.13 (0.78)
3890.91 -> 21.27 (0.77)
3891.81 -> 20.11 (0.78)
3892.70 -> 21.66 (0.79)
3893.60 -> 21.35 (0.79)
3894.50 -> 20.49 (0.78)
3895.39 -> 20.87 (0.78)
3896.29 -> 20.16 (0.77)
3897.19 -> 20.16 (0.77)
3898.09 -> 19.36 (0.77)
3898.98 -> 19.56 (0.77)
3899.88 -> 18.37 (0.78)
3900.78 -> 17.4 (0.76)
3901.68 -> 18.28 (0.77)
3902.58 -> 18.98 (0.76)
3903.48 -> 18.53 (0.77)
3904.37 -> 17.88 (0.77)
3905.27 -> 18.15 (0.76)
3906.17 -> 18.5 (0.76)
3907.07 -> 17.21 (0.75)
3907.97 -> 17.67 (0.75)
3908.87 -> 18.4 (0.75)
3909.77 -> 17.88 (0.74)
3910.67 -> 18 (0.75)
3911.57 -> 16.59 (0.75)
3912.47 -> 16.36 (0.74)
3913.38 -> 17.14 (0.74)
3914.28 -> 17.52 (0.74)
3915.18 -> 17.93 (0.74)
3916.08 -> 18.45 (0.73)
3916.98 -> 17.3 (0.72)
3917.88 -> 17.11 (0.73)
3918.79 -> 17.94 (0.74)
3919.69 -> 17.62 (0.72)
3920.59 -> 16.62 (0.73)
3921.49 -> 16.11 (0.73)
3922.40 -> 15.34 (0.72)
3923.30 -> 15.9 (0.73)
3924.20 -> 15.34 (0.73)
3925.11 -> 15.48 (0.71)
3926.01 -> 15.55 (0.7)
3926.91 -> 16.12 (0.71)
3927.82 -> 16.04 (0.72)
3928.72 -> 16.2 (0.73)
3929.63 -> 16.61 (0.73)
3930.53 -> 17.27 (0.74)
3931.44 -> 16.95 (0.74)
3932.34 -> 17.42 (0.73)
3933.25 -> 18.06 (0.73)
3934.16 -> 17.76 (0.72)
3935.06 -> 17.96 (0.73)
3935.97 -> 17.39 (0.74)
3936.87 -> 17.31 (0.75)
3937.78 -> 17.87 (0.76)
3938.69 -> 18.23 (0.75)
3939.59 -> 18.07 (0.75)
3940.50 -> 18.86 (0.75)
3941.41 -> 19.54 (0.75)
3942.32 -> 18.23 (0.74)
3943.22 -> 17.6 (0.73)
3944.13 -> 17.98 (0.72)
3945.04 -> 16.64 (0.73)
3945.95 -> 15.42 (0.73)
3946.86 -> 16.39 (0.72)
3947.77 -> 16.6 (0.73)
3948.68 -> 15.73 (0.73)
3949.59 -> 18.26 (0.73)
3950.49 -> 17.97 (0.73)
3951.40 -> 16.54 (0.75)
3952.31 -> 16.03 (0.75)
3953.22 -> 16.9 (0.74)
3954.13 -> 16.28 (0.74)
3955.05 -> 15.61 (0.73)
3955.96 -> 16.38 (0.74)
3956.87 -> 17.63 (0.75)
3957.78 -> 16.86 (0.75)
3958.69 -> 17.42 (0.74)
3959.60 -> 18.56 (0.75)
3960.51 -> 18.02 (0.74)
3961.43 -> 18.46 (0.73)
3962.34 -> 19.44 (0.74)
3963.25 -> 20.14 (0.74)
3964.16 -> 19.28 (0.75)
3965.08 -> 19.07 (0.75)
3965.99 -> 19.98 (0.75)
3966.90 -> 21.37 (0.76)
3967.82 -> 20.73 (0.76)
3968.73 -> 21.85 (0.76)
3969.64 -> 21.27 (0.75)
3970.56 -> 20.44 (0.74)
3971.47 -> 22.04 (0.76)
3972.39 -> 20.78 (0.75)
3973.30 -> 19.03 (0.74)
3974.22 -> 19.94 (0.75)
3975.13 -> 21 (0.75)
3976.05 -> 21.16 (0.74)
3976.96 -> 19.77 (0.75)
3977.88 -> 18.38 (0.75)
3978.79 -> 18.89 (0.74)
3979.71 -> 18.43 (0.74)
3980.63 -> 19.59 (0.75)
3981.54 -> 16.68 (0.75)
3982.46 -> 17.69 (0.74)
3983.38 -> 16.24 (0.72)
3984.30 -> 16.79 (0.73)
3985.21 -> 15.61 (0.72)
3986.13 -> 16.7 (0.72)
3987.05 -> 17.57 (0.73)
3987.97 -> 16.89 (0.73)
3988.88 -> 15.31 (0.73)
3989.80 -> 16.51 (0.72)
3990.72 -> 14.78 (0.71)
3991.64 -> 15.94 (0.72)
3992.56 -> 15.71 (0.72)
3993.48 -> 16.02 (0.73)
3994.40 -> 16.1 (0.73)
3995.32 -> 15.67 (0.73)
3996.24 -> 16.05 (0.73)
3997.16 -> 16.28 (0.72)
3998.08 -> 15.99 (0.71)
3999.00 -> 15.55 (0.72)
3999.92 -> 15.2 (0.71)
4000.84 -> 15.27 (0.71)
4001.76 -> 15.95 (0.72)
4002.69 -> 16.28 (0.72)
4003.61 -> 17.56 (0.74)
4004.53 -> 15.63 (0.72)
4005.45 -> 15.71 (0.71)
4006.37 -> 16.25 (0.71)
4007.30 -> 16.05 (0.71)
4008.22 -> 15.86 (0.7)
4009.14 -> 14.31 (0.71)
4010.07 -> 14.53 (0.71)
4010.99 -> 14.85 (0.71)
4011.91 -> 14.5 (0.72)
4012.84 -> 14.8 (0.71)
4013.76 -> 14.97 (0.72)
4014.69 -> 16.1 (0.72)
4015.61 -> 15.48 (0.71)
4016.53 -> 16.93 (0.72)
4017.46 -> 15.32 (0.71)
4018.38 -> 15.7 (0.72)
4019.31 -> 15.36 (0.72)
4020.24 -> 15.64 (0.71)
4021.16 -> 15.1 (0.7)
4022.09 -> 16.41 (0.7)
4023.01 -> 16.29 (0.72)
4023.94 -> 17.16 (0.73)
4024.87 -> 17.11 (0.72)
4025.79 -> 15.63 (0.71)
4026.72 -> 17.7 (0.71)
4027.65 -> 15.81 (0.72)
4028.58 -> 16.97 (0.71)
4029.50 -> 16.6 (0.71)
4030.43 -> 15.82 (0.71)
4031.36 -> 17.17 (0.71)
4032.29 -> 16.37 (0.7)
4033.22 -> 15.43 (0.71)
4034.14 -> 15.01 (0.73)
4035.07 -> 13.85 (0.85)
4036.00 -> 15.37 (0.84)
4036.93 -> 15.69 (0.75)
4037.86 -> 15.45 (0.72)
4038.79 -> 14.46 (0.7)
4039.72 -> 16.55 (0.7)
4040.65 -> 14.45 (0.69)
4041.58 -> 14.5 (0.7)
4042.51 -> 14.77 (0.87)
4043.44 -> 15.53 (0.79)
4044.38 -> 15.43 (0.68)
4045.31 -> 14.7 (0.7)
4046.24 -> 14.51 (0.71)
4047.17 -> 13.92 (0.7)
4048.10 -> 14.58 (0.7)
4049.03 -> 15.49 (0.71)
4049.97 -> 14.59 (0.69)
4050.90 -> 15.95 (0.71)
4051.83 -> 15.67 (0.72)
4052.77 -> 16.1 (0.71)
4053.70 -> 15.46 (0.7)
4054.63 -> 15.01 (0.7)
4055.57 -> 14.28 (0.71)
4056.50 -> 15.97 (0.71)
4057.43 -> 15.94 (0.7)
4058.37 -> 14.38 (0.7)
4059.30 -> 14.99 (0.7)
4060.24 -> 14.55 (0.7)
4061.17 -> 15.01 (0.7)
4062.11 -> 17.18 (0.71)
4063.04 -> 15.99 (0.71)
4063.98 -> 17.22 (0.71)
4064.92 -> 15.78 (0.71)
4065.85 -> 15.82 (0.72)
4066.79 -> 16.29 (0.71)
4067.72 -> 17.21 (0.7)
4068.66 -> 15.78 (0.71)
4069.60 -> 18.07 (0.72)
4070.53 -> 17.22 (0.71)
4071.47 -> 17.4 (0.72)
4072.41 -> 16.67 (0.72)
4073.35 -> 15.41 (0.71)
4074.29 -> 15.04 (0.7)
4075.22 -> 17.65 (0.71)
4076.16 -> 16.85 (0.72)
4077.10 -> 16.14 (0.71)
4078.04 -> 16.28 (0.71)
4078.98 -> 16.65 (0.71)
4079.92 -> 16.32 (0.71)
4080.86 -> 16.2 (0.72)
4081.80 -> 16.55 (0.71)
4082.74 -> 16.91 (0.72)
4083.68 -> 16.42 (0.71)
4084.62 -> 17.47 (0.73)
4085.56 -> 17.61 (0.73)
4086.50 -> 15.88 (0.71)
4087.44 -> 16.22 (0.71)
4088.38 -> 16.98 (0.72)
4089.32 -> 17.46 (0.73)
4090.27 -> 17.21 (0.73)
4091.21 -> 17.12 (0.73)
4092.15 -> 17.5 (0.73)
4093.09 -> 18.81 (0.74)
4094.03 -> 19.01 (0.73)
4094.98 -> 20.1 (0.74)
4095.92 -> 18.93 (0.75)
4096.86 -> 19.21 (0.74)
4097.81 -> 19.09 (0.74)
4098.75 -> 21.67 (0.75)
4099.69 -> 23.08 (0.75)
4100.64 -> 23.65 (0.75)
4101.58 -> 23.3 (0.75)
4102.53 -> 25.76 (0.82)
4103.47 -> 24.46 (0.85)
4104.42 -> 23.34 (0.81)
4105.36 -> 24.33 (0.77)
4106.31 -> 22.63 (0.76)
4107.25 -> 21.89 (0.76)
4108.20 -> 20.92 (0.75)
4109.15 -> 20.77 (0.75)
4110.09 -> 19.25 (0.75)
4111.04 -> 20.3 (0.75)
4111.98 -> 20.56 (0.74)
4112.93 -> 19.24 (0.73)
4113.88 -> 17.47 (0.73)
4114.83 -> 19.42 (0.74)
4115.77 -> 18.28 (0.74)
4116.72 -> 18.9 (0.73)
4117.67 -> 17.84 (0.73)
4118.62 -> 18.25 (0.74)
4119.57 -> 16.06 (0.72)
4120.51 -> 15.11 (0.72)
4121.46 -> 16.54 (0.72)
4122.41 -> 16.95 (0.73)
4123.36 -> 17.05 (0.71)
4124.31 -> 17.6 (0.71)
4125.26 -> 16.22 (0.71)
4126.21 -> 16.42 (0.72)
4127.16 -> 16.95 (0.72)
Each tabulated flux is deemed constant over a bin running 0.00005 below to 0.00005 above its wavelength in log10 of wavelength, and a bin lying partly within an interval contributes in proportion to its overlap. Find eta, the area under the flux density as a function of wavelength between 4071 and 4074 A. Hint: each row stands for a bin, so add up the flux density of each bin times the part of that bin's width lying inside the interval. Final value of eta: 49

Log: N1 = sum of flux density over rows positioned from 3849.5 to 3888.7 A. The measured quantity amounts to 863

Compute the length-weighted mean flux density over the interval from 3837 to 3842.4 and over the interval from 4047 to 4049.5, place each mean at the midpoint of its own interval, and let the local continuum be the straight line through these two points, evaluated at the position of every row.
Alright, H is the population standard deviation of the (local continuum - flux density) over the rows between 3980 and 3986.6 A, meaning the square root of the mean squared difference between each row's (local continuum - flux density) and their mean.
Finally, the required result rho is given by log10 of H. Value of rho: 0.064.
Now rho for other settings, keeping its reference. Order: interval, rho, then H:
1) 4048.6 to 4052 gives -0.284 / 0.52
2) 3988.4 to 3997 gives -0.306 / 0.49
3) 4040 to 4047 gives -0.366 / 0.43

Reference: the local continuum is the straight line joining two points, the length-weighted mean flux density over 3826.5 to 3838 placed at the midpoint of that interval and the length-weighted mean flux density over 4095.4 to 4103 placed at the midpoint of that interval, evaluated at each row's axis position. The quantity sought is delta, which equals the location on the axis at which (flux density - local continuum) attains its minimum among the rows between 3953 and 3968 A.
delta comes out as 3955.05 A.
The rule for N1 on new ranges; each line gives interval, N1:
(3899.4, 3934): 654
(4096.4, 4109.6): 314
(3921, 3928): 126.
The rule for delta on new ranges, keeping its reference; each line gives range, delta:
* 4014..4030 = 4021.16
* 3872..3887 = 3877.50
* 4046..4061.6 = 4047.17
